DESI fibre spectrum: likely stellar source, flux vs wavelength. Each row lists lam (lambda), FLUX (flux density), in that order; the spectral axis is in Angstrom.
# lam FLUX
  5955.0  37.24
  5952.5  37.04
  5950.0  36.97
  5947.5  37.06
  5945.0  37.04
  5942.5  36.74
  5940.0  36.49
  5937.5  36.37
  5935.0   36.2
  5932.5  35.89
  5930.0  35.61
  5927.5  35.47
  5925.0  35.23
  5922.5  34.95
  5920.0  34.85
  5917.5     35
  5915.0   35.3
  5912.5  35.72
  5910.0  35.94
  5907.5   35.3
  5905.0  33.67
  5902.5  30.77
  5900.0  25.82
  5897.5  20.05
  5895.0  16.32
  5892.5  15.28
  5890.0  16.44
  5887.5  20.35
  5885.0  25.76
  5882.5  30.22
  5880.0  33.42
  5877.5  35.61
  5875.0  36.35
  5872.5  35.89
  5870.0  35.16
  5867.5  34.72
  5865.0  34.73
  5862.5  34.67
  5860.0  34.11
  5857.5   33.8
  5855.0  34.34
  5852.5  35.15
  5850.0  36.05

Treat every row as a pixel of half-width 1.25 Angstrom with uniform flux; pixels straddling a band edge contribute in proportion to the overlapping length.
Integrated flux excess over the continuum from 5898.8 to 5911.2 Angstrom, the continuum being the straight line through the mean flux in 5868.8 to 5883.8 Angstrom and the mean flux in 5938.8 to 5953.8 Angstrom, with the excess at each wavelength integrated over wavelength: -39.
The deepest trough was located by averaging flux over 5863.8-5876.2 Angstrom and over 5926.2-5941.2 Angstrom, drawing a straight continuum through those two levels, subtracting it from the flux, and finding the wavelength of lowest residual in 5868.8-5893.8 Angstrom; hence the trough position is 5892.5 Angstrom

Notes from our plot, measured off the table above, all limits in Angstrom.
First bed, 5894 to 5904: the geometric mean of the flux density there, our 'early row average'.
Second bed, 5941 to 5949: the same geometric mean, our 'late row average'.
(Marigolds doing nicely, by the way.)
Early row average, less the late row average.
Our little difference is -14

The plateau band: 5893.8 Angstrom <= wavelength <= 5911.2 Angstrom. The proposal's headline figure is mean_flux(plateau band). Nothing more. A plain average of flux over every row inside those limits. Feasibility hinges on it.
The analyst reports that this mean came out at 28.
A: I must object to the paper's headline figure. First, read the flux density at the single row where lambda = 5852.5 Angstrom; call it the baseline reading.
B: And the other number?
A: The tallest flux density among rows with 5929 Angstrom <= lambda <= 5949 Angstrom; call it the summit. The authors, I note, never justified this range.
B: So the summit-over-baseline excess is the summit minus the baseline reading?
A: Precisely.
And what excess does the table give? 1.9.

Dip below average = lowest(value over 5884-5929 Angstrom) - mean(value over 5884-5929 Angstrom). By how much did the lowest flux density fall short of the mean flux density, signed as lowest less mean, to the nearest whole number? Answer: -14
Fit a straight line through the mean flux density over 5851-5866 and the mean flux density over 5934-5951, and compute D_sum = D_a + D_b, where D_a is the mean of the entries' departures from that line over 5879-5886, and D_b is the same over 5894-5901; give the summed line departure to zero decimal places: -20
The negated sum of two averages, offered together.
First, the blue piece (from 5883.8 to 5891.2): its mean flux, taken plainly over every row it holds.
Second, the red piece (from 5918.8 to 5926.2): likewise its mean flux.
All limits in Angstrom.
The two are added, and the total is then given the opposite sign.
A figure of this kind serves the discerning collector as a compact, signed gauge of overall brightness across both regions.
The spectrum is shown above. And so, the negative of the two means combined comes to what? -55.9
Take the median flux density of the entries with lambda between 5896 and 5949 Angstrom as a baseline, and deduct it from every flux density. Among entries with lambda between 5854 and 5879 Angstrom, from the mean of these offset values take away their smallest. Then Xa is 1.1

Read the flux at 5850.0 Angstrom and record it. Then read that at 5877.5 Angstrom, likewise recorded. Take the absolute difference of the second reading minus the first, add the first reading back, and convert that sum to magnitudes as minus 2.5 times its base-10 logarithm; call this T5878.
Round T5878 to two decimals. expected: -3.91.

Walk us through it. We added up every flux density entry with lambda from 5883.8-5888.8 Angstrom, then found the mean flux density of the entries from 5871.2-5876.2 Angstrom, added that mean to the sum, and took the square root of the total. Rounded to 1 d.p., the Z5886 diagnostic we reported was 9.1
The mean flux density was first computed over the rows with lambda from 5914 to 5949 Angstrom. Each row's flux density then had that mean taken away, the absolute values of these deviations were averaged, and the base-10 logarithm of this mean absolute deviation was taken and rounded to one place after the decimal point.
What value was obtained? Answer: -0.2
